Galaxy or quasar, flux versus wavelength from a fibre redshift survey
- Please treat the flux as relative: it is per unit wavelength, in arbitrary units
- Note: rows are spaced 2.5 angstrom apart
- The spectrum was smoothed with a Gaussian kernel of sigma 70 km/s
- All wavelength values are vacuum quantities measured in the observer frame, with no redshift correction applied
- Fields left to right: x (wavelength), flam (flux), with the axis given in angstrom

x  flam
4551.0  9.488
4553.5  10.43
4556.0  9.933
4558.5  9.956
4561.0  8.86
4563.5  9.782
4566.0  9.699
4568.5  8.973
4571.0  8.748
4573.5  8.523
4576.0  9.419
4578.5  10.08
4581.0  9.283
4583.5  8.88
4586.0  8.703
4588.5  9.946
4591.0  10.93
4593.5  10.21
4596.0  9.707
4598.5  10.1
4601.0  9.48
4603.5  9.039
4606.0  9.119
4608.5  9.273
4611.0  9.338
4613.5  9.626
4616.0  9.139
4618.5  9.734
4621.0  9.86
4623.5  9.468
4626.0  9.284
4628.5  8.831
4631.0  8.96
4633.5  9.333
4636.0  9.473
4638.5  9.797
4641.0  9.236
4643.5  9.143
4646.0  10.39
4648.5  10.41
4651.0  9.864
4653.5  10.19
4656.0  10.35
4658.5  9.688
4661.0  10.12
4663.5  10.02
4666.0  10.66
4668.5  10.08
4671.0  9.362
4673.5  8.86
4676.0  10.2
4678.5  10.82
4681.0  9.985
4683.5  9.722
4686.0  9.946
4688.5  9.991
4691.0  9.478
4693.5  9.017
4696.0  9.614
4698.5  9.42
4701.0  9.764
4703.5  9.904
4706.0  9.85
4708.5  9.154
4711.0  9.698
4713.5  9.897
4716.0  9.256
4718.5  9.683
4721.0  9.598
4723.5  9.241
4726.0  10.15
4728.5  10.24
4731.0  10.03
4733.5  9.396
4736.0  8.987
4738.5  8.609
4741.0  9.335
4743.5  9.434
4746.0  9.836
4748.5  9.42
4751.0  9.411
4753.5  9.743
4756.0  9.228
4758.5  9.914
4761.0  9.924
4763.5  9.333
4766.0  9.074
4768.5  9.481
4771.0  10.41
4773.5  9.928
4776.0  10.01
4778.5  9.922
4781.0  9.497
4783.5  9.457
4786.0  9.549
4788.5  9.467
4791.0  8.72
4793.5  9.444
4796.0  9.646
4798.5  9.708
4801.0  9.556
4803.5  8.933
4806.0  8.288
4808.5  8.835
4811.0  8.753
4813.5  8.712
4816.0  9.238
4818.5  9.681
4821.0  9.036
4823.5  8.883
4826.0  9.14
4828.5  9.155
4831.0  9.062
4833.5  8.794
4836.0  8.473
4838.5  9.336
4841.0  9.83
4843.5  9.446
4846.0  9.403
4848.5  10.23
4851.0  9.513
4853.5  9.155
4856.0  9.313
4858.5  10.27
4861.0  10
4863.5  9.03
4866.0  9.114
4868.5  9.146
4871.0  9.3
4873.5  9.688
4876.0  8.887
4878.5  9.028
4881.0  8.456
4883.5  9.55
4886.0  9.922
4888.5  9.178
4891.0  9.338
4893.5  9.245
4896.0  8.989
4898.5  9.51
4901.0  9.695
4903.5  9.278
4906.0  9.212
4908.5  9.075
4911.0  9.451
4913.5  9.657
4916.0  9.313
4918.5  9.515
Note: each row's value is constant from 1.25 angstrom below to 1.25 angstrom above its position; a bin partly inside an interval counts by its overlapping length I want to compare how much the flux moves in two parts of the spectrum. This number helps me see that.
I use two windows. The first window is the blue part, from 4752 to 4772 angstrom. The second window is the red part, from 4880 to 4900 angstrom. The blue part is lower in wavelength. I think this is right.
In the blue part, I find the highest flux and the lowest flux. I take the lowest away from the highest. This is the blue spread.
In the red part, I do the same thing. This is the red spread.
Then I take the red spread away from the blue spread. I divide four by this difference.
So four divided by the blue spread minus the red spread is -31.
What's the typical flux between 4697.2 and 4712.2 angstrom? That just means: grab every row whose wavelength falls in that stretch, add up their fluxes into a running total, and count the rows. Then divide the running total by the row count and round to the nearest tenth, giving 9.6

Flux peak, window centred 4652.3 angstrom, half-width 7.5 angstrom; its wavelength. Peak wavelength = 4648.5 angstrom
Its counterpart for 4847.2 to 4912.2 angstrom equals 4858.5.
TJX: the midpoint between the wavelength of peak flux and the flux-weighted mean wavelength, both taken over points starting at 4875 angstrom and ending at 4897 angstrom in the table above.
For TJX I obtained 4886.0 angstrom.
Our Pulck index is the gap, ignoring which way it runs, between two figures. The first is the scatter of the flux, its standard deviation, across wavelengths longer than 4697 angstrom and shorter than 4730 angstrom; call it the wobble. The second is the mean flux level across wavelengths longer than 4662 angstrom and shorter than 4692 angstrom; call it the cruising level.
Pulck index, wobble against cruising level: 9.6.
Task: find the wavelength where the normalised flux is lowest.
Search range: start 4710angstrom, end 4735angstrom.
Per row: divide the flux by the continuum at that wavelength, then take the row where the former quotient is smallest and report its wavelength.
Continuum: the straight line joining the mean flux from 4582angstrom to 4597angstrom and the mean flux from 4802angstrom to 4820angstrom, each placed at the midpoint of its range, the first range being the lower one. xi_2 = 4716.0 angstrom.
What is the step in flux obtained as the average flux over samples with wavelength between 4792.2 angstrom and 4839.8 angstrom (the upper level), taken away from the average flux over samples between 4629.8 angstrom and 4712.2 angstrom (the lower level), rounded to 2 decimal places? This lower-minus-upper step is 0.68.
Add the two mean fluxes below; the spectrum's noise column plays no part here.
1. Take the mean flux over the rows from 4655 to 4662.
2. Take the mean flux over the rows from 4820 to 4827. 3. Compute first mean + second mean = 19.1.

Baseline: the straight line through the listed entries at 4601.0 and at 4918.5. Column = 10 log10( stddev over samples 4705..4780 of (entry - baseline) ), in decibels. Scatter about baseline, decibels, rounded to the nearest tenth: -3.9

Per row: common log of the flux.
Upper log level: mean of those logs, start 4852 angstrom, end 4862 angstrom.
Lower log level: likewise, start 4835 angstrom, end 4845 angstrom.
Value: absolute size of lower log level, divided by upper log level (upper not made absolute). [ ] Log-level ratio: 0.98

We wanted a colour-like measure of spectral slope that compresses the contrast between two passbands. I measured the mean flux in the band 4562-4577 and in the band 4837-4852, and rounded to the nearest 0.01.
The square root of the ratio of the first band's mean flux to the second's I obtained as 0.98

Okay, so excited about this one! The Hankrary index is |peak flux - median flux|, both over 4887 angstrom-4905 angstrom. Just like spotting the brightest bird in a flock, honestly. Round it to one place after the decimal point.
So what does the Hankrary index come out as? 0.4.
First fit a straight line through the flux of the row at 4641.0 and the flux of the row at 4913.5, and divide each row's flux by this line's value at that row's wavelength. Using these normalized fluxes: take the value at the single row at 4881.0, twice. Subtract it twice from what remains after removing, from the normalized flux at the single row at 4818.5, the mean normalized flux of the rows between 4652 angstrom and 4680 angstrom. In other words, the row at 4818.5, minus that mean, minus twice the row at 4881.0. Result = -1.82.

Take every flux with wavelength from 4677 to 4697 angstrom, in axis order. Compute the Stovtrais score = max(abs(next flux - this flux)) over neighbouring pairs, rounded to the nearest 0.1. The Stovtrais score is 0.8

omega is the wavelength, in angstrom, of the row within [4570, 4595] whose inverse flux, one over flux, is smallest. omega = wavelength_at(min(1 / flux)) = 4591.0 angstrom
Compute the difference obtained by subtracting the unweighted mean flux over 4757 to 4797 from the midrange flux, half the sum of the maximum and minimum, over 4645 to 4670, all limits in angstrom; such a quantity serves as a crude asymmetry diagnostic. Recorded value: 0.6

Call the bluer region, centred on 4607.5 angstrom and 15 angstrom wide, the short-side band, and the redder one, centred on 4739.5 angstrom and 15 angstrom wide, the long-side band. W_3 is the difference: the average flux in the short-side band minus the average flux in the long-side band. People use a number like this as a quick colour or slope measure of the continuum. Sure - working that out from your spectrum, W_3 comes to 0.0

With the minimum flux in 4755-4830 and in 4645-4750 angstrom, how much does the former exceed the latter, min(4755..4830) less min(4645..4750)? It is -0.32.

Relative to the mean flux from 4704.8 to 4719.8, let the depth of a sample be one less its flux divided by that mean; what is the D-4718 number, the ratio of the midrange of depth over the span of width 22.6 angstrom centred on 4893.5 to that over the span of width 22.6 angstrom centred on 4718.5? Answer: -1.2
